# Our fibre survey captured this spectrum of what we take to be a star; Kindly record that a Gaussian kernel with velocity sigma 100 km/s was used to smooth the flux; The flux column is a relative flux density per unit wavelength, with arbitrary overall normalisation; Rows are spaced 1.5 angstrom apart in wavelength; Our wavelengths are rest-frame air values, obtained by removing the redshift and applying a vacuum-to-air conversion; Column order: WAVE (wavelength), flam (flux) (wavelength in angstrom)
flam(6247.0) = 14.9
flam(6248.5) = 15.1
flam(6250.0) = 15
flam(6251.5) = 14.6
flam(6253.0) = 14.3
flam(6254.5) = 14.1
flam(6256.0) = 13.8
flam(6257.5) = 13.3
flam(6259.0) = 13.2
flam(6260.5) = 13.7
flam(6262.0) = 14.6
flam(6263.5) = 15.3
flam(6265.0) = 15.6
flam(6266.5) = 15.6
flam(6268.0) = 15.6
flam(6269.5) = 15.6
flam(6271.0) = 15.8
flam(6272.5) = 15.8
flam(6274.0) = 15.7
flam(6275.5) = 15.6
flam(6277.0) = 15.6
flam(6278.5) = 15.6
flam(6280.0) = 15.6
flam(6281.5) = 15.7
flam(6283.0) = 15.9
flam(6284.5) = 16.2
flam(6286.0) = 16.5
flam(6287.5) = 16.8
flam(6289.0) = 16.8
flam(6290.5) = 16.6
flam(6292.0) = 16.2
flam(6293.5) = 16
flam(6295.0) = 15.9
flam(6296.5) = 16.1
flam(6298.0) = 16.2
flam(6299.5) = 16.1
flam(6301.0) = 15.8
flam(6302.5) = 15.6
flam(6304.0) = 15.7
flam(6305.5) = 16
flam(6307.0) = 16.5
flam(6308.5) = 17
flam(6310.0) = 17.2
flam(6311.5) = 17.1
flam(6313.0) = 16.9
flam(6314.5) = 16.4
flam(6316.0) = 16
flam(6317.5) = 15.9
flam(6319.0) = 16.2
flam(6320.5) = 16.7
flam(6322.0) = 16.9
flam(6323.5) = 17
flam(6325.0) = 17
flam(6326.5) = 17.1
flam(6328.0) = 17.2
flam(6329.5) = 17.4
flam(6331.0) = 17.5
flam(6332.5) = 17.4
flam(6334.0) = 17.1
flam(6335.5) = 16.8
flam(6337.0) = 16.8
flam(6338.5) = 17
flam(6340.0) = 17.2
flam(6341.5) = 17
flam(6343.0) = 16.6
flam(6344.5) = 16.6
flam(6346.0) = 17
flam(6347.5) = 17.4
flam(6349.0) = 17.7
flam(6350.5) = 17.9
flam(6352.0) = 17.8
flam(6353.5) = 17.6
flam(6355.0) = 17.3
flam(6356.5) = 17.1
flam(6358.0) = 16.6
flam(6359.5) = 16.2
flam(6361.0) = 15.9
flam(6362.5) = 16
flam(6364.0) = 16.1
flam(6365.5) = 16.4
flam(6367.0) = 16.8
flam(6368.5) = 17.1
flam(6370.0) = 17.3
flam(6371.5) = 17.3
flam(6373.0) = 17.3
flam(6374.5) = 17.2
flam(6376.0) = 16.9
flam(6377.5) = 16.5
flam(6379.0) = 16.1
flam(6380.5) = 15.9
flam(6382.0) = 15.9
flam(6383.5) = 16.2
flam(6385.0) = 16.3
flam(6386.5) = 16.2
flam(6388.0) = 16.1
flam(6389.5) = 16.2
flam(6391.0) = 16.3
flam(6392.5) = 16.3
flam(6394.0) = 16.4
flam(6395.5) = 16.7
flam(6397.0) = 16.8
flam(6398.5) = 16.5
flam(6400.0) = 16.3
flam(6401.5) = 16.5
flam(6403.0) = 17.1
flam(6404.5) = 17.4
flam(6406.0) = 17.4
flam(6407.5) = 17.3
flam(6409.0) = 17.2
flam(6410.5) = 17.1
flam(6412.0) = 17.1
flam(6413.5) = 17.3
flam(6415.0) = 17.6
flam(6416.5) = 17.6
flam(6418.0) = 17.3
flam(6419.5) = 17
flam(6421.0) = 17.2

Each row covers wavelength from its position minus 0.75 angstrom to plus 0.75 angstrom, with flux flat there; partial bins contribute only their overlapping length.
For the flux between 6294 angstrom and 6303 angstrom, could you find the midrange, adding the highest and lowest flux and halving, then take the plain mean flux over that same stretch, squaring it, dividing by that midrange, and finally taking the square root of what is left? 4.00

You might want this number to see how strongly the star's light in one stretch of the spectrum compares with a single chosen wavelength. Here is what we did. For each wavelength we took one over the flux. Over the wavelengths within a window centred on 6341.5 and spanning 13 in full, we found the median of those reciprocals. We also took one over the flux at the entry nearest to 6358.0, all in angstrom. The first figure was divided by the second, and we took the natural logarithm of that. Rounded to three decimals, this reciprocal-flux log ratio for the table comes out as -0.024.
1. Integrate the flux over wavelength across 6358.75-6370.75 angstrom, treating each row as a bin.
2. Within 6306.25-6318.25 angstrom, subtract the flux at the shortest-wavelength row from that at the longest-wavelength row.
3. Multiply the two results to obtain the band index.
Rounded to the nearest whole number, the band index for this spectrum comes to -119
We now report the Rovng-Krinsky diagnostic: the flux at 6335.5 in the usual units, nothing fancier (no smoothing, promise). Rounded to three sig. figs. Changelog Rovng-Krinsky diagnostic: 16.8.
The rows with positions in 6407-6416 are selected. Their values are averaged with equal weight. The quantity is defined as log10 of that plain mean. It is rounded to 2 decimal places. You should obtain 1.24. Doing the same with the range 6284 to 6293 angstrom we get 1.22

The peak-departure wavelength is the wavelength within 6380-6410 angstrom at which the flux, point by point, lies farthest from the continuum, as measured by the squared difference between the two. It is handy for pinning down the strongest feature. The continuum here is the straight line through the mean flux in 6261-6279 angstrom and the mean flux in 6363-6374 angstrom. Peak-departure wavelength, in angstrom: 6382.0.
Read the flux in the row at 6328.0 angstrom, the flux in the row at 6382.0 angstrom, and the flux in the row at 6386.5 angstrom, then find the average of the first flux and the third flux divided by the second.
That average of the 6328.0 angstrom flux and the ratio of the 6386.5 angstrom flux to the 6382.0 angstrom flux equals 9.11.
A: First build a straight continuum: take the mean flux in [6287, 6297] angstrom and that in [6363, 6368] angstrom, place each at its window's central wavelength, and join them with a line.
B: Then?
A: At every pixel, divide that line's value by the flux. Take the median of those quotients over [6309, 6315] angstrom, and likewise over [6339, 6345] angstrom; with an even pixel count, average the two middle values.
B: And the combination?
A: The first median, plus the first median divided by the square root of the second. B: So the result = 1.94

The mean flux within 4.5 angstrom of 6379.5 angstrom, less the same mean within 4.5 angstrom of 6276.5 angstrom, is 0.6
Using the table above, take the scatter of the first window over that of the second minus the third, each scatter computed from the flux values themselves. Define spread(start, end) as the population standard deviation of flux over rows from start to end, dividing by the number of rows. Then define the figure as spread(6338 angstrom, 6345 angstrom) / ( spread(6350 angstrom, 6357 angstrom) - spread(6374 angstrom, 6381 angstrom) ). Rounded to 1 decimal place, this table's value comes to -1.3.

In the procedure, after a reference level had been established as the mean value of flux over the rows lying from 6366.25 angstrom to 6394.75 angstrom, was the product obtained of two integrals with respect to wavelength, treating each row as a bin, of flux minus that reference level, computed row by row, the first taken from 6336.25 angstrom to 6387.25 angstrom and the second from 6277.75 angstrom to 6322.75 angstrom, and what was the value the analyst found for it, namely -161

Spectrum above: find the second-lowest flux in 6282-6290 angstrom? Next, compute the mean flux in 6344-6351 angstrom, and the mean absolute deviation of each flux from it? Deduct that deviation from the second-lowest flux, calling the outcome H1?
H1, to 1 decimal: 15.8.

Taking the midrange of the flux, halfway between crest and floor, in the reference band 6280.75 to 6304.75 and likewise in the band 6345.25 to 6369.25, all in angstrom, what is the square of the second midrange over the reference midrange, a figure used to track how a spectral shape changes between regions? 1.09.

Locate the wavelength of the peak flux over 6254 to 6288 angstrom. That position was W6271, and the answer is 6287.5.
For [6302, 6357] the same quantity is 6350.5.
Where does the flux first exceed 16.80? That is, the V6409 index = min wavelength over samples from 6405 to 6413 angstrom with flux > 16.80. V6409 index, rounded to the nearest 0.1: 6406.0 angstrom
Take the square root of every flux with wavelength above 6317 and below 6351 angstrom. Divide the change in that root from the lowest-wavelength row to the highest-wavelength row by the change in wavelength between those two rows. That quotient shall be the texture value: 0.007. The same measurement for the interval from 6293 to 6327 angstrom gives 0.004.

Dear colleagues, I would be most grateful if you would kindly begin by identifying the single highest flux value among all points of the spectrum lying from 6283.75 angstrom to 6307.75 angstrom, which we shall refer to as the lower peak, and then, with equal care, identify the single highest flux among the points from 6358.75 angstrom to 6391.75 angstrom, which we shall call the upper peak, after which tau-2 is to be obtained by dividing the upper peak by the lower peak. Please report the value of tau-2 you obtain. 1.03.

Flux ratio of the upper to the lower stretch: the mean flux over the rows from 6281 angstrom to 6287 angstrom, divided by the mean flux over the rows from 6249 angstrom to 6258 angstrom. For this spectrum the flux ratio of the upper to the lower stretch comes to 1.133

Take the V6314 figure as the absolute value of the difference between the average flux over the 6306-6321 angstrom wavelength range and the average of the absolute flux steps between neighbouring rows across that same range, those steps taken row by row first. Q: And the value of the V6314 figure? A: 16.3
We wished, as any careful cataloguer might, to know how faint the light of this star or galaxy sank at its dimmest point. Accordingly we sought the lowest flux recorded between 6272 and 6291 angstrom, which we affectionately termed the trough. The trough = 15.6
